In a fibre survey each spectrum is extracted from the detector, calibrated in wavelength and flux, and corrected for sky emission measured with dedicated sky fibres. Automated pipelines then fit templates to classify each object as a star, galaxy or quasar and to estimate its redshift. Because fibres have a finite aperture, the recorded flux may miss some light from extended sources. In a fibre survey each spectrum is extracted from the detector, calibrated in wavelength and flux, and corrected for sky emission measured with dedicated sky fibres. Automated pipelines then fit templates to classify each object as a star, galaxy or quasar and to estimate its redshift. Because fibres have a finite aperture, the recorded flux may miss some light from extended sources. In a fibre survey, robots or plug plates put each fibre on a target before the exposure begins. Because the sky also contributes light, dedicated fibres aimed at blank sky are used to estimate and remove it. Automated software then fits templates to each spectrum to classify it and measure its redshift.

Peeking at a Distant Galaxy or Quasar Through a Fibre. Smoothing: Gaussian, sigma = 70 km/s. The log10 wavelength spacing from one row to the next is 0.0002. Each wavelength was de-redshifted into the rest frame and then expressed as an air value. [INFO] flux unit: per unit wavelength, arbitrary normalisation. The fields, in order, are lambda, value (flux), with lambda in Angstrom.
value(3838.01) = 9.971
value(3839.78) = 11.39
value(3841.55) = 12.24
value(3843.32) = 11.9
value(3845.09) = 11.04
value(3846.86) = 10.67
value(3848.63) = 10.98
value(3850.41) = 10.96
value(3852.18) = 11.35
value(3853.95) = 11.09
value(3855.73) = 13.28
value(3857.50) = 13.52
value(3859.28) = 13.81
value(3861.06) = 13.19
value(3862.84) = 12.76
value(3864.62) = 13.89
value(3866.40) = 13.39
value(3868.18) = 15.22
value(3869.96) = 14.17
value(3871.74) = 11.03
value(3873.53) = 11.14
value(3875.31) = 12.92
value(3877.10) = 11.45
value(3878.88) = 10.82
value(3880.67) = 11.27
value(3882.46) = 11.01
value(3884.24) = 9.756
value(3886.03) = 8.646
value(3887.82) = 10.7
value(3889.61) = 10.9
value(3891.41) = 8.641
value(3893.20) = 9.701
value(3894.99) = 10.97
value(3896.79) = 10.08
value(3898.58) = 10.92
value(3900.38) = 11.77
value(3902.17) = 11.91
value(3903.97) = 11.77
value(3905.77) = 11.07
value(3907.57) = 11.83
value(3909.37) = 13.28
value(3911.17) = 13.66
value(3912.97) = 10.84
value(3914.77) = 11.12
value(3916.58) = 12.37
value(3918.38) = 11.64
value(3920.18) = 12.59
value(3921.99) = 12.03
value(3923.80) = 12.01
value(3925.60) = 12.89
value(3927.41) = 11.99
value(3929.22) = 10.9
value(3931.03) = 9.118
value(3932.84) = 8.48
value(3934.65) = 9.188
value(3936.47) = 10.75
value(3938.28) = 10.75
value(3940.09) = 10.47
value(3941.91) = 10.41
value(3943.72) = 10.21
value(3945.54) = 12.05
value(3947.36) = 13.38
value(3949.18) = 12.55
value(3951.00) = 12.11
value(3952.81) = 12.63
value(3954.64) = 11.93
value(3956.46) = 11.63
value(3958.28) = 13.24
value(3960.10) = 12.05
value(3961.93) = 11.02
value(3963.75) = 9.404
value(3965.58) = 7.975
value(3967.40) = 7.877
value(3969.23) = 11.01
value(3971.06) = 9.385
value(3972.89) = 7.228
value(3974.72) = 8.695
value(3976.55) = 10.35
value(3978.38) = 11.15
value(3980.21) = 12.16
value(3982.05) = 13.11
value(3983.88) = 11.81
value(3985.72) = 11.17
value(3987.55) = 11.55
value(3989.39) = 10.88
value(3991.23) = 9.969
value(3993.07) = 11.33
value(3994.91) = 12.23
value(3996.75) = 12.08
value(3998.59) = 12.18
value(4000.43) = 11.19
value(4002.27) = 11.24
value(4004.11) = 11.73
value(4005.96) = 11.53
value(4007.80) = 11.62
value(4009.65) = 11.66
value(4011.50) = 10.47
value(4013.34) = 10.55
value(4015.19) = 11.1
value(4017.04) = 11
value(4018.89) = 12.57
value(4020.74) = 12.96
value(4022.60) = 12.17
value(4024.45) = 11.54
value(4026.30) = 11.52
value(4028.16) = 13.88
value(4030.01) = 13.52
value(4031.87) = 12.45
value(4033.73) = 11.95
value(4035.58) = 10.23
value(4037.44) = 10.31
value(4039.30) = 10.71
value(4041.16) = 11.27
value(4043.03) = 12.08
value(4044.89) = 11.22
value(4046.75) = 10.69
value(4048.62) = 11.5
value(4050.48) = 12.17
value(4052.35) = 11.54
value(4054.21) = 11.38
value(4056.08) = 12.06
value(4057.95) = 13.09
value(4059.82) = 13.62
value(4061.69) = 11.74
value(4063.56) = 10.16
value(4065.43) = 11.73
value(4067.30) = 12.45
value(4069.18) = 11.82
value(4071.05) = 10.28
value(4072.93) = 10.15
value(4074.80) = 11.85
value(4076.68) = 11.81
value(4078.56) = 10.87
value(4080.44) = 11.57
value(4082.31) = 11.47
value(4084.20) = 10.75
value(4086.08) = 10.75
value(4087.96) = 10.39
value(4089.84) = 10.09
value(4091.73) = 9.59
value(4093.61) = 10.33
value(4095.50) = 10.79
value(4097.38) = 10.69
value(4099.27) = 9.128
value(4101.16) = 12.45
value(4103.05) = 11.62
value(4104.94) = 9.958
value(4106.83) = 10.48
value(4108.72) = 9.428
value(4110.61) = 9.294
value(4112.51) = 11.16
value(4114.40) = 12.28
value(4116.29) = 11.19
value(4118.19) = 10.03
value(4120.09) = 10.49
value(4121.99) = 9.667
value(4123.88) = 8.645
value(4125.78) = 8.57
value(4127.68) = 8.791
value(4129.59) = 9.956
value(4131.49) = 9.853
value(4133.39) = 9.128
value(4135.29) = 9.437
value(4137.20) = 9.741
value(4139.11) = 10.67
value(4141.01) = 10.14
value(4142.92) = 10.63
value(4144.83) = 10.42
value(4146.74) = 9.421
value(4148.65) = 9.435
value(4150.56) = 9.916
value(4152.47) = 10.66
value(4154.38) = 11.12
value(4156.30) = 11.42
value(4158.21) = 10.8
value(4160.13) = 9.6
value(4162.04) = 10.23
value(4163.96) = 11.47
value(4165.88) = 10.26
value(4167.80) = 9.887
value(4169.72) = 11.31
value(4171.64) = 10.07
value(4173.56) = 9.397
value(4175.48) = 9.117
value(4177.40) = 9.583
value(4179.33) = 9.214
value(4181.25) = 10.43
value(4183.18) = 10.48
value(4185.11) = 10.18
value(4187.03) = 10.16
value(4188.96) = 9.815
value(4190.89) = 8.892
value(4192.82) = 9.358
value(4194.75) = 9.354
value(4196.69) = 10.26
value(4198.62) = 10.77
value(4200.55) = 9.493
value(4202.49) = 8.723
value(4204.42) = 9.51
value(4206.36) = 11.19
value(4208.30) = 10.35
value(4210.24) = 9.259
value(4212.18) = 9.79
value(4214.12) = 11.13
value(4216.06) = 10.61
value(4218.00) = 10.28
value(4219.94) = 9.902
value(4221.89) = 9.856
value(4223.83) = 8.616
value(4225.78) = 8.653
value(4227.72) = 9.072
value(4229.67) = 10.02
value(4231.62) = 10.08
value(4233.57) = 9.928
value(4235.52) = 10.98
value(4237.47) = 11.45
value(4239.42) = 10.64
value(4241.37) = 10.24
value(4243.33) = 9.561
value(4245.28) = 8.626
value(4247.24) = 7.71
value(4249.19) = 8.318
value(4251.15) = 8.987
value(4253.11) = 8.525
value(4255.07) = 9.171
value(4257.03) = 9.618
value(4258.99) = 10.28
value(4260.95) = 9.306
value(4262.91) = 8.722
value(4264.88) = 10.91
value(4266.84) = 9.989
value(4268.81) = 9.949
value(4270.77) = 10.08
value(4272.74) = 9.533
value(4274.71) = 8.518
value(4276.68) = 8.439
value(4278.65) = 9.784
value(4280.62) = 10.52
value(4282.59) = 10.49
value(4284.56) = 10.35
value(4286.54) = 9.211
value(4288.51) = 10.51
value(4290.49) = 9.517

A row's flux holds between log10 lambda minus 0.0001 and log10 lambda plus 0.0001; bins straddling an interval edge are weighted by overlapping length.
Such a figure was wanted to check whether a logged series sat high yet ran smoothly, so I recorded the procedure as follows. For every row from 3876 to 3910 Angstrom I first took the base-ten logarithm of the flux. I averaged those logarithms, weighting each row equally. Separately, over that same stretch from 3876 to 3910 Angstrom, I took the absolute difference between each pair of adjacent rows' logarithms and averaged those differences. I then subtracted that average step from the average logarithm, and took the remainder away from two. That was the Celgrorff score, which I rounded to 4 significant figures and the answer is 1.004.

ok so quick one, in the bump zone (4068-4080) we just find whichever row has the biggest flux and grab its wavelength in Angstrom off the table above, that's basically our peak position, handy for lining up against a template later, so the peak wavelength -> 4074.80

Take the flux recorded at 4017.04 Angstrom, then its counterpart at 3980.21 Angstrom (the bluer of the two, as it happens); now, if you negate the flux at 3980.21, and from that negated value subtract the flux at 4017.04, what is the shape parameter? -23.2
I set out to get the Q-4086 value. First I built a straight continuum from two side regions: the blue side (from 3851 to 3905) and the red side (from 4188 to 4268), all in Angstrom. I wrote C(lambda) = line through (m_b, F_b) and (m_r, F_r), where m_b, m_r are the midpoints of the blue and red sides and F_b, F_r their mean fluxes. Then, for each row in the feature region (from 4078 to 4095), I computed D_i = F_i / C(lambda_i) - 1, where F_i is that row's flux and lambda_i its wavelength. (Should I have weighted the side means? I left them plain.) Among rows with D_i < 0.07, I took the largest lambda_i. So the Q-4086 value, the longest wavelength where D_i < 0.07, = 4093.61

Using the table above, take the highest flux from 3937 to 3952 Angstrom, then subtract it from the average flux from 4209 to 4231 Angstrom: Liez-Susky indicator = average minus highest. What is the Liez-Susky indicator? -3.6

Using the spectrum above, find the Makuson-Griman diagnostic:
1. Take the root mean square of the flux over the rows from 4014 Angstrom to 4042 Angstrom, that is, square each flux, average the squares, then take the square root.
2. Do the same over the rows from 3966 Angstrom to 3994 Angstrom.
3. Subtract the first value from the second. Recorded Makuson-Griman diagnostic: -1.2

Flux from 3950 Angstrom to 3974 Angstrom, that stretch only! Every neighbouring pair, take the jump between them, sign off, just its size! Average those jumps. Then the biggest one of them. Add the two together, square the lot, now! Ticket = 19.5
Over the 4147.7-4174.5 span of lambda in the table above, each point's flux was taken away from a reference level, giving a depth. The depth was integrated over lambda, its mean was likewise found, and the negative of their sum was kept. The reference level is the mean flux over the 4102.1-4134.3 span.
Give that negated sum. 10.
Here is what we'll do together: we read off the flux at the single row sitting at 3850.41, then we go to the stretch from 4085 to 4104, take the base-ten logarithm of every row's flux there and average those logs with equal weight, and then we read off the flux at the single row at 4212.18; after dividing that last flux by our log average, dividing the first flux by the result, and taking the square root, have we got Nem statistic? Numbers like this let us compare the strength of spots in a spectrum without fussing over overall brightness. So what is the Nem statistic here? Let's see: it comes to 1.07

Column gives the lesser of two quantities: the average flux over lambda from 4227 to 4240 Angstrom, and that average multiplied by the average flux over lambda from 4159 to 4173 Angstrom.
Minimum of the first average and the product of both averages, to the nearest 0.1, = 10.3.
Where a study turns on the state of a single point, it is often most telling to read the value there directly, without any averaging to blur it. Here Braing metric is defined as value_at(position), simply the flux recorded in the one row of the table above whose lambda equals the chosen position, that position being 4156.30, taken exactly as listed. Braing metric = 11.42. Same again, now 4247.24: 7.71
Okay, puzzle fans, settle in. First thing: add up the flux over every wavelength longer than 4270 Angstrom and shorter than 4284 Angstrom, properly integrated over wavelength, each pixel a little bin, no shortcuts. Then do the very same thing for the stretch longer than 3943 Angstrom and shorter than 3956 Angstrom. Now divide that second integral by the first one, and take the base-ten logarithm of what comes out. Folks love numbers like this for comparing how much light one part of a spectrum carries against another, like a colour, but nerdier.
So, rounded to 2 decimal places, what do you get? 0.07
